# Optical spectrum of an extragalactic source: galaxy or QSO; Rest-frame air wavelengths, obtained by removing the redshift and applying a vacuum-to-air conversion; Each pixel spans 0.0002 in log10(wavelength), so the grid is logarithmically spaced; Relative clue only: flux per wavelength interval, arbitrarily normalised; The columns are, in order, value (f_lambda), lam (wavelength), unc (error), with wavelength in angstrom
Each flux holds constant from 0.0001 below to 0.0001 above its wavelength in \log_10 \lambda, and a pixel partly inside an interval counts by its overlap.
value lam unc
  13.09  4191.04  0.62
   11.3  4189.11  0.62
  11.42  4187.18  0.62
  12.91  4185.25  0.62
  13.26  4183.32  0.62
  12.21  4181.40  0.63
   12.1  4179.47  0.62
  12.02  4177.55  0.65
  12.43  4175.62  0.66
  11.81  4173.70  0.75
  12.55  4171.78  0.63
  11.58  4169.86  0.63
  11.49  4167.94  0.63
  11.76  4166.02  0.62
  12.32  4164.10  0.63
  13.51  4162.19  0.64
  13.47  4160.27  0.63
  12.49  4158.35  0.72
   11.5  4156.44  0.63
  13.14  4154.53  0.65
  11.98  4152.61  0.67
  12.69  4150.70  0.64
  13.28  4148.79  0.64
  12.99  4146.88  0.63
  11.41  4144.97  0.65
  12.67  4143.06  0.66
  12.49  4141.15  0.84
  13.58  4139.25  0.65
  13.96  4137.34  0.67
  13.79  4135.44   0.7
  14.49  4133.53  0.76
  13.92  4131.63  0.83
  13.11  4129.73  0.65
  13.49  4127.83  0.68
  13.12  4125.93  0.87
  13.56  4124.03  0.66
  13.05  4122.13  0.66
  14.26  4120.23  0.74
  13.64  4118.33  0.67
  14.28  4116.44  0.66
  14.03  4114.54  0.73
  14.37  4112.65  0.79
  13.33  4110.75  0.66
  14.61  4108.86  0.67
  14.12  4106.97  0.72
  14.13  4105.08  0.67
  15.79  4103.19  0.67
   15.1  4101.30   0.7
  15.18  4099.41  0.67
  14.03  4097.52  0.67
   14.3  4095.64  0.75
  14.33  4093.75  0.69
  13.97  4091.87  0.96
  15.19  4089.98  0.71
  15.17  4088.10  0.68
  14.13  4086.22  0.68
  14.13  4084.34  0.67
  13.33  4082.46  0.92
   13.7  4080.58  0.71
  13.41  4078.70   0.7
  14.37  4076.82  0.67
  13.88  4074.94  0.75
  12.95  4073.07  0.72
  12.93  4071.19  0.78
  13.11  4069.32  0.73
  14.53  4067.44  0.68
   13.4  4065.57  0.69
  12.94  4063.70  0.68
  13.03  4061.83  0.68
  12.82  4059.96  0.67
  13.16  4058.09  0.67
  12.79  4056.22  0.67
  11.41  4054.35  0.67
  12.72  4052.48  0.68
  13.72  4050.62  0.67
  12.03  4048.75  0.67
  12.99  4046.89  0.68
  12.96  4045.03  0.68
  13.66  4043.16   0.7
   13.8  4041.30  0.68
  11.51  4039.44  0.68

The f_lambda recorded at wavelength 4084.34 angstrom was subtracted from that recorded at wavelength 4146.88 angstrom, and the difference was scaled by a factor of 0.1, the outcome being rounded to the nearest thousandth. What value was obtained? -0.114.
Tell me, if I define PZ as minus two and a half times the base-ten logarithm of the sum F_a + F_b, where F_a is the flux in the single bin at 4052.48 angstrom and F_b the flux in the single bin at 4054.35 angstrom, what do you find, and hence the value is -3.46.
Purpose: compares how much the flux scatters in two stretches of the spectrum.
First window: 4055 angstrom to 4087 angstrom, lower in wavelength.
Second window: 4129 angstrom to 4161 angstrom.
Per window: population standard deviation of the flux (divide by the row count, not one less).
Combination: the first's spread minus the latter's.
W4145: -0.28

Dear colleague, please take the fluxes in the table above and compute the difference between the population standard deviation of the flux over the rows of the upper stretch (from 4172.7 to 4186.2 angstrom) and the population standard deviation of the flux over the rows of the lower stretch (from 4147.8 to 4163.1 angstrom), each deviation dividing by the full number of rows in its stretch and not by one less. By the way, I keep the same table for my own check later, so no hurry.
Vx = -0.20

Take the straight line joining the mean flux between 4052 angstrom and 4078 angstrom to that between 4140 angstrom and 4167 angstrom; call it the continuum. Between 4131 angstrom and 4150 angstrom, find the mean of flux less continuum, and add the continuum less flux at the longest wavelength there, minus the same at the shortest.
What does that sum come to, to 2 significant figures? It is 1.1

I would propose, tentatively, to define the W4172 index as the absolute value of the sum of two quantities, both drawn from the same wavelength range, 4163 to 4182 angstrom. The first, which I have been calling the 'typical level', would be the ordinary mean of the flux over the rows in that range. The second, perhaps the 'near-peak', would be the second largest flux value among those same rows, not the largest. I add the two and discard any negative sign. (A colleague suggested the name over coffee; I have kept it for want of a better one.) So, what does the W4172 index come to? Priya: 24.5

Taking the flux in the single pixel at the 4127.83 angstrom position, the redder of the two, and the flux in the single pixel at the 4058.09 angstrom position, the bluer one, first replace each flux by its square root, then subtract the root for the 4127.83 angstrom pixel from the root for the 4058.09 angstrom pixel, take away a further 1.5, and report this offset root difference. -1.55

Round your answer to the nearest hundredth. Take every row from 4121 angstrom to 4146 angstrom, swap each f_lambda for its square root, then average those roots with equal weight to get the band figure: 3.64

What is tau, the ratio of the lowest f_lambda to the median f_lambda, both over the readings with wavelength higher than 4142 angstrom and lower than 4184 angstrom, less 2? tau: -1.08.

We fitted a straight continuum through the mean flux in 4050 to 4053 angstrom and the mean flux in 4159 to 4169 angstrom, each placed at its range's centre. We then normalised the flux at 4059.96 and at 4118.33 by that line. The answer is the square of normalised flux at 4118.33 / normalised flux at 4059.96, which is 1.2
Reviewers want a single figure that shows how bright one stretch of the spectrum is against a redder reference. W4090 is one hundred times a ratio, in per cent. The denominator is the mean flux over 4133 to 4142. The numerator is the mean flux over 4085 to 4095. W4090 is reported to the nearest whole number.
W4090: 107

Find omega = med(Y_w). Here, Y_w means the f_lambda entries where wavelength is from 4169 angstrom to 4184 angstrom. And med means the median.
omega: 12.2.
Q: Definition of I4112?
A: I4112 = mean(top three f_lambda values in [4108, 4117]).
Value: 14.4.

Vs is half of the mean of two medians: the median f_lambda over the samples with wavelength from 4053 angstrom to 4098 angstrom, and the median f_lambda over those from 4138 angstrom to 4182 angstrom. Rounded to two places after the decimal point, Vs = 6.50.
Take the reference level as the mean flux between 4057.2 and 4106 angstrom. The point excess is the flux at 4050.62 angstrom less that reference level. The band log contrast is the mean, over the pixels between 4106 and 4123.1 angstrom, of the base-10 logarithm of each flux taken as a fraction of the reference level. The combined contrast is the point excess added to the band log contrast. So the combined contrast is -0.2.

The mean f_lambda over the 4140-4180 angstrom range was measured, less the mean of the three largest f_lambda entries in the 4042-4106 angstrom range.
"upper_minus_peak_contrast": -3.0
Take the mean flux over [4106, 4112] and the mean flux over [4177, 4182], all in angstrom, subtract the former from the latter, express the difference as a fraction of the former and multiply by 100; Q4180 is -14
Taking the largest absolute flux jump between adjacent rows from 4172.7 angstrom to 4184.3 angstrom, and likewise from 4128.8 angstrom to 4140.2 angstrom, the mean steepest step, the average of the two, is 0.93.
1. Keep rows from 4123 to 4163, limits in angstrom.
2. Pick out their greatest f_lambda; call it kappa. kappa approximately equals 14.49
